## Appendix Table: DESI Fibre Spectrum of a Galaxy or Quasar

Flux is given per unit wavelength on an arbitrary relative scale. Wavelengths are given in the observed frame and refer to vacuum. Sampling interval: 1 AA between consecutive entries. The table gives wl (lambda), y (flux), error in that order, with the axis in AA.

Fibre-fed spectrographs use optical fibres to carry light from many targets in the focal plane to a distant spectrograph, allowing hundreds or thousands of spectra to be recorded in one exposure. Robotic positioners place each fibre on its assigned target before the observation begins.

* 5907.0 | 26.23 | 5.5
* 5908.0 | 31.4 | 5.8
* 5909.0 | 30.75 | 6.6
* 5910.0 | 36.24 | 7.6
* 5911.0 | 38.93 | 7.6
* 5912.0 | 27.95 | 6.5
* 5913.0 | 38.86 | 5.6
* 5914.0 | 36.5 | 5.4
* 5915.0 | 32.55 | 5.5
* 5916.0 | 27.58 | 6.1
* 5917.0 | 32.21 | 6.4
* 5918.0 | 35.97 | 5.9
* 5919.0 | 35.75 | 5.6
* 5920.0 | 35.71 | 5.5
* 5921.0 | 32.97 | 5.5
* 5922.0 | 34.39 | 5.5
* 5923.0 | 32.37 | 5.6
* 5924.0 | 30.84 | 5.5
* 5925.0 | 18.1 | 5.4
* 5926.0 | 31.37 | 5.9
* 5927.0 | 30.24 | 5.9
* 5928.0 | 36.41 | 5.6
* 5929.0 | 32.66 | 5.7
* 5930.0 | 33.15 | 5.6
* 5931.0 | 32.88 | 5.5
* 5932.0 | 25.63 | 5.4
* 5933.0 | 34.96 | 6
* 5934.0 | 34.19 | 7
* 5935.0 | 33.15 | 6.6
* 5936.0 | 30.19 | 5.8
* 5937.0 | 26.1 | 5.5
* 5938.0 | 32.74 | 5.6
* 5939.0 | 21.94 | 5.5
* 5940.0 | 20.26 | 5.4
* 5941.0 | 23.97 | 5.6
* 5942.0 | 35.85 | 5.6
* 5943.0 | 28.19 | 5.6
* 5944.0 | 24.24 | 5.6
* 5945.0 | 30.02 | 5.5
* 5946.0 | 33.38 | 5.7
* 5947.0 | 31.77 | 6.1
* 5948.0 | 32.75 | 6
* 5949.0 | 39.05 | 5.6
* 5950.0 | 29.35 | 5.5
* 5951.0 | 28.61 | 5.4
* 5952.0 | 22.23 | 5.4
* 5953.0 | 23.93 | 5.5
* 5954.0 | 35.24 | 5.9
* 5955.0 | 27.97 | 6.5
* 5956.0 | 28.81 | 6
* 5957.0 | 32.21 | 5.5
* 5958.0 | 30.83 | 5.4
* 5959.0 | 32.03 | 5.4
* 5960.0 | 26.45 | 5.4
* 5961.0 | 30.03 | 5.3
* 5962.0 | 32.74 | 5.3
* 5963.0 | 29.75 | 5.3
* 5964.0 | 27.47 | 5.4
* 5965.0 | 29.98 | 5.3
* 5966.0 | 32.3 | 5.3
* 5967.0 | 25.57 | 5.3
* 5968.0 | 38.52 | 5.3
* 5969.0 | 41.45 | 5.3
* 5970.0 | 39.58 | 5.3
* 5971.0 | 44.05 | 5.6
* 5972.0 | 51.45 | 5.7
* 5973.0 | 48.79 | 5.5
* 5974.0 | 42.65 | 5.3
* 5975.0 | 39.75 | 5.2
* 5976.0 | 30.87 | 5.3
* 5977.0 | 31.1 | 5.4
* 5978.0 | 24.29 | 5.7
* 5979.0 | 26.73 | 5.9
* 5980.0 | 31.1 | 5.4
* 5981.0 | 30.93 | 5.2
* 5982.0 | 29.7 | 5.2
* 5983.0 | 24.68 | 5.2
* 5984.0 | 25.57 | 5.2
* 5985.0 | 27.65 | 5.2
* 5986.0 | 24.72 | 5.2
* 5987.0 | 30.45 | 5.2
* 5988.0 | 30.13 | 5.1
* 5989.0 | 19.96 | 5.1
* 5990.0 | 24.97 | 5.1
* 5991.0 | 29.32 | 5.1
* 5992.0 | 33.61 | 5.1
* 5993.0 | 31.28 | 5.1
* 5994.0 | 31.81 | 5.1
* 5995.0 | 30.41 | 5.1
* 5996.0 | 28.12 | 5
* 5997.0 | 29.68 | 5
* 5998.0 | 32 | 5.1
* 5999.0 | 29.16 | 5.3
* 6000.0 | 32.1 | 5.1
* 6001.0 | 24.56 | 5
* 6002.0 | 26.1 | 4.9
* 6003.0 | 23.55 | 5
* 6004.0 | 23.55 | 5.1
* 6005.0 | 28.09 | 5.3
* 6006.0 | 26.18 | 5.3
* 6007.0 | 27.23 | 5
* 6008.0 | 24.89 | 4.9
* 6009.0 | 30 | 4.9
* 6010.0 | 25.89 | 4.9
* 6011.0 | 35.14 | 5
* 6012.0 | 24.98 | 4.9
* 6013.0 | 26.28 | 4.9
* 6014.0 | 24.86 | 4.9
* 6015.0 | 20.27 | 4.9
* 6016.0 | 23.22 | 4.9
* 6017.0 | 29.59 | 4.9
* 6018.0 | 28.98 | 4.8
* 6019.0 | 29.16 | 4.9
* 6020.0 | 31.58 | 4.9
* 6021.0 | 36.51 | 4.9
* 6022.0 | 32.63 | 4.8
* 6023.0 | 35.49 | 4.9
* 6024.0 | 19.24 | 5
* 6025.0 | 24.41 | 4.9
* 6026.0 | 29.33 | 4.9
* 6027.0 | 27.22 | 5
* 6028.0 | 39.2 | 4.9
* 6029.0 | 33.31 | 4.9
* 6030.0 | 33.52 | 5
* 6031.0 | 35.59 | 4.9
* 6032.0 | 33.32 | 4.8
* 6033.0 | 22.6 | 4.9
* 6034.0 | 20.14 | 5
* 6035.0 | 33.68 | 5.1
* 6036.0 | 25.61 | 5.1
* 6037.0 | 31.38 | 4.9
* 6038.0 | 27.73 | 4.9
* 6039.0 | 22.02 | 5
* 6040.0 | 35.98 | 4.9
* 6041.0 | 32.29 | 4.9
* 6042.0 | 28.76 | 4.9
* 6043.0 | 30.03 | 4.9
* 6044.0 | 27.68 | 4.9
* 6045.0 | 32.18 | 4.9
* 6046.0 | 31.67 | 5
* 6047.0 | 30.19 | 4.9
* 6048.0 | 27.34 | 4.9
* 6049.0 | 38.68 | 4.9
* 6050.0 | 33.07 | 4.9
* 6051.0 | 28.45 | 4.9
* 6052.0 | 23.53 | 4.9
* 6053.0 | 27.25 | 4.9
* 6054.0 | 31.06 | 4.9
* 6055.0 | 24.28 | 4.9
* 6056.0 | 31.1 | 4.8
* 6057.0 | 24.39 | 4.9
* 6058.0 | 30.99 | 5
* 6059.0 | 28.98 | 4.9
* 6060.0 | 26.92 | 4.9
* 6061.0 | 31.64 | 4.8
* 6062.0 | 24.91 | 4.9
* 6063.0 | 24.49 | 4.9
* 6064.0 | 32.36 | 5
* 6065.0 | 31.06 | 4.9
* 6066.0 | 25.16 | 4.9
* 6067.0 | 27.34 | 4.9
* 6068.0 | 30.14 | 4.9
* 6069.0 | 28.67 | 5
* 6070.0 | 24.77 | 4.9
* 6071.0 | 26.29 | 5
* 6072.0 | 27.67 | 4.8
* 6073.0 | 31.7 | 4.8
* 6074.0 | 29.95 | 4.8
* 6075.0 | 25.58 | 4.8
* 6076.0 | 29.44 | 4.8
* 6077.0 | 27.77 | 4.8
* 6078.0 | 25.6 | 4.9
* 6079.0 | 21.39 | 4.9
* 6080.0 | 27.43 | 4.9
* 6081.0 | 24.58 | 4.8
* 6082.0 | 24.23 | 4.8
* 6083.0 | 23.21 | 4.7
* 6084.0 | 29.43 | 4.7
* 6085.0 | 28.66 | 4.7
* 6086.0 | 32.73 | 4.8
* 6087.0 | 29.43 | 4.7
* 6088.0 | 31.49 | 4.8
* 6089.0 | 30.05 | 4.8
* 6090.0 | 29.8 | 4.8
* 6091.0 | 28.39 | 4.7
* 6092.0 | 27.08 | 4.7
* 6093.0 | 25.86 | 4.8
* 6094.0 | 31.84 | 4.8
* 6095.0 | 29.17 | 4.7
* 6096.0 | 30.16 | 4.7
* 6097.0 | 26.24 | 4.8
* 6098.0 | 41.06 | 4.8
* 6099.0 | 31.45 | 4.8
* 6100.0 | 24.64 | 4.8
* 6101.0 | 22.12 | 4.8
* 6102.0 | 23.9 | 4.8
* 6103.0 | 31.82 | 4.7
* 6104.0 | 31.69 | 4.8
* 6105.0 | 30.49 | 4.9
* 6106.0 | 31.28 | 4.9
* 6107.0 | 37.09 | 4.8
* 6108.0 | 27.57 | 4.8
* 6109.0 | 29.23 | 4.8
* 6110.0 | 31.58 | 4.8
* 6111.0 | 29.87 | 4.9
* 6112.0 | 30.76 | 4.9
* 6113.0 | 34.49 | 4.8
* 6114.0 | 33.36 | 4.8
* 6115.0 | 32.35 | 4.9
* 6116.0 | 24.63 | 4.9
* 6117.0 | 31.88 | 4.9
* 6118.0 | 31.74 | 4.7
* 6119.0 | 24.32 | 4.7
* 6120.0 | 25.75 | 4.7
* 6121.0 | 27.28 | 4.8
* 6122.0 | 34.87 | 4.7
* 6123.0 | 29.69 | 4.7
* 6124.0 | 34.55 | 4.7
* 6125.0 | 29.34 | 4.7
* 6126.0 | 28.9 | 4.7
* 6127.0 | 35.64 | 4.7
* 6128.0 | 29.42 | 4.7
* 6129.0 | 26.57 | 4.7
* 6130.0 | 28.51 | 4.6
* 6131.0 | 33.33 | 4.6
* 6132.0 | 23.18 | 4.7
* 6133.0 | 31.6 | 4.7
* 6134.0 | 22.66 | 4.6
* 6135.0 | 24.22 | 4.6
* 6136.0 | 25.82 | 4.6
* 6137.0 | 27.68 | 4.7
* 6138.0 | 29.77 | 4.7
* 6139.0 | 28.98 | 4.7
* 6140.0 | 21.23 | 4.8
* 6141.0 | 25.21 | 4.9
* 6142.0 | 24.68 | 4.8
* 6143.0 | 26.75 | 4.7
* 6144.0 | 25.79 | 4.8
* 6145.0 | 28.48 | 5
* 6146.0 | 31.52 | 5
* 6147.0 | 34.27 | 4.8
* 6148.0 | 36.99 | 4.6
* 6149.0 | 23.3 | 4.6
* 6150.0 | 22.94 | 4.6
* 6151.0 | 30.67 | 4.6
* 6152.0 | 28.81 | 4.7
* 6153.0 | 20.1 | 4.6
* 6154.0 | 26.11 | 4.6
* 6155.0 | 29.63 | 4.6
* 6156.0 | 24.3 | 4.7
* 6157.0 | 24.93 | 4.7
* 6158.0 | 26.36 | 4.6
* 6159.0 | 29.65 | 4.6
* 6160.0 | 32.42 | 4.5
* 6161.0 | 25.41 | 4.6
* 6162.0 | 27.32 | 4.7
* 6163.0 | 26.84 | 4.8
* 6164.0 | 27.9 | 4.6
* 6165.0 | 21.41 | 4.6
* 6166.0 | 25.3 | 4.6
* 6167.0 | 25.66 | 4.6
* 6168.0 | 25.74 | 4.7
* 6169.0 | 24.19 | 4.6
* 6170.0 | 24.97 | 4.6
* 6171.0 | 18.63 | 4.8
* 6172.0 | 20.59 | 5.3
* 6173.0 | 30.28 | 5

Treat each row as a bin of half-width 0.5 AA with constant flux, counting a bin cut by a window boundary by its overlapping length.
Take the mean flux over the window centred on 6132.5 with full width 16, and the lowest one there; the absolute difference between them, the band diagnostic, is 6.7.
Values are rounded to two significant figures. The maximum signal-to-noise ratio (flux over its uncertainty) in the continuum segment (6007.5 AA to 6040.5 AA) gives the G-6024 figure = 8.0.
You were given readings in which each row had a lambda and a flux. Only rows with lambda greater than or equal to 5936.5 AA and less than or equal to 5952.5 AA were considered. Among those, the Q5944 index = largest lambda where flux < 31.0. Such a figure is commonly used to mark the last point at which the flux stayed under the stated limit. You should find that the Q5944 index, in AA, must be 5952.0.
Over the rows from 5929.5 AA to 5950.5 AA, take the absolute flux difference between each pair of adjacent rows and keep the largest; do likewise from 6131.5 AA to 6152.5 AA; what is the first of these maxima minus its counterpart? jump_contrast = -2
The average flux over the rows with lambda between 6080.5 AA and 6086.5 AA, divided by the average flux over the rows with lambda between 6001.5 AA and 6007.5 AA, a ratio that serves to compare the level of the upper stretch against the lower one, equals 1.05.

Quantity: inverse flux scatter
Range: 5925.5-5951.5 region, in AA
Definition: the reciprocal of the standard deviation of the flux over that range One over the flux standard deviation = 0.22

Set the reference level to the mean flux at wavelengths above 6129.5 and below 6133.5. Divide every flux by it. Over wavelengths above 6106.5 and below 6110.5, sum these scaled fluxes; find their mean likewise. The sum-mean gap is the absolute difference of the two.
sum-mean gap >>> 3.23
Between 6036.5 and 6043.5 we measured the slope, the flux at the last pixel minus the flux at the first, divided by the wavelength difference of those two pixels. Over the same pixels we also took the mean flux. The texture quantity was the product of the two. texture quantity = -6.7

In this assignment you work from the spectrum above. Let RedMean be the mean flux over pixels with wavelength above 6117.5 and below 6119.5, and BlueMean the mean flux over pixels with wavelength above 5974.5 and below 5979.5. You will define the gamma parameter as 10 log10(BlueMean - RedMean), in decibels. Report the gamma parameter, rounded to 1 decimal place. 4.0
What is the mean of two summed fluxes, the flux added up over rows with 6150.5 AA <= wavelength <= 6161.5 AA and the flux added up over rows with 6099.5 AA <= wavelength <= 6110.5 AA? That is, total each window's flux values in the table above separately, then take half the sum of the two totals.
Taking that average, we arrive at 310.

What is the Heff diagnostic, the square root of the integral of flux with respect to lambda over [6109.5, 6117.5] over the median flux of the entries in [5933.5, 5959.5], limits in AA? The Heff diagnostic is 2.9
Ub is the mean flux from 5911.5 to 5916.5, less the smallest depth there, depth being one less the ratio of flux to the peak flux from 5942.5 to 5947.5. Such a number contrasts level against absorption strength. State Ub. 33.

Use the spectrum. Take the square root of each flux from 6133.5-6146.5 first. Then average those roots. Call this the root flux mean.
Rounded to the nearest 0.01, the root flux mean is 5.13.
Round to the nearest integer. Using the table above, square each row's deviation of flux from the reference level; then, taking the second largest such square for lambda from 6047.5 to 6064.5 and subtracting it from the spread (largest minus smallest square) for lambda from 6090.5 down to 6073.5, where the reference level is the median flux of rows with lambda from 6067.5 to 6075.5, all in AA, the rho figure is 22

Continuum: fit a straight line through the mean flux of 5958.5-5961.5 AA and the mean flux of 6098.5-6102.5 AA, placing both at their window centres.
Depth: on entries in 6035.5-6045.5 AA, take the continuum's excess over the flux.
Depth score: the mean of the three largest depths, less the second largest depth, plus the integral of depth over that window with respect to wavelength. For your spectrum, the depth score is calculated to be -21.0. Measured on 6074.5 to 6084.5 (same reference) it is 2.9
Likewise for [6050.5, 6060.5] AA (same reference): -8.7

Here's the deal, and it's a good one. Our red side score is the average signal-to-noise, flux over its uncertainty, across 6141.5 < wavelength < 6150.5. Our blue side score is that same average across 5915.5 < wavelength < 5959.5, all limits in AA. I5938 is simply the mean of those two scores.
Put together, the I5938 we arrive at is 5.6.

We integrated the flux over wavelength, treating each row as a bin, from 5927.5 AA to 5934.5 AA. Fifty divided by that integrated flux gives 0.218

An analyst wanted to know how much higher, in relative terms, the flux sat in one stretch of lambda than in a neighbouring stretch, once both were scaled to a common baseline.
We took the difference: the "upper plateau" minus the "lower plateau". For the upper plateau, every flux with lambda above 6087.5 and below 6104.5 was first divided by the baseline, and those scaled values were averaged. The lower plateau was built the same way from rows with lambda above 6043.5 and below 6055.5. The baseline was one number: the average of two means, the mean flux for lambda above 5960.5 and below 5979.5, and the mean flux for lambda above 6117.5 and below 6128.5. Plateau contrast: -0.01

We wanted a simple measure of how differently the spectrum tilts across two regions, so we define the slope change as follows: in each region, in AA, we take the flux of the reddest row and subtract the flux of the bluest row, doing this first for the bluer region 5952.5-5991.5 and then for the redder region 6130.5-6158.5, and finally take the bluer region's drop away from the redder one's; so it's -12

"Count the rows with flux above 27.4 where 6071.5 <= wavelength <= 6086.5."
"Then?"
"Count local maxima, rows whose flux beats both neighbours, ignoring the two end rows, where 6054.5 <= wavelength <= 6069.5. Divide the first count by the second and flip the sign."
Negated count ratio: -1.80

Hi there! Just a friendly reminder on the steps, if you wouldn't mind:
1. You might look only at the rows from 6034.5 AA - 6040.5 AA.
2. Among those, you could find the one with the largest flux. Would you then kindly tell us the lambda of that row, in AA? 6040.0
